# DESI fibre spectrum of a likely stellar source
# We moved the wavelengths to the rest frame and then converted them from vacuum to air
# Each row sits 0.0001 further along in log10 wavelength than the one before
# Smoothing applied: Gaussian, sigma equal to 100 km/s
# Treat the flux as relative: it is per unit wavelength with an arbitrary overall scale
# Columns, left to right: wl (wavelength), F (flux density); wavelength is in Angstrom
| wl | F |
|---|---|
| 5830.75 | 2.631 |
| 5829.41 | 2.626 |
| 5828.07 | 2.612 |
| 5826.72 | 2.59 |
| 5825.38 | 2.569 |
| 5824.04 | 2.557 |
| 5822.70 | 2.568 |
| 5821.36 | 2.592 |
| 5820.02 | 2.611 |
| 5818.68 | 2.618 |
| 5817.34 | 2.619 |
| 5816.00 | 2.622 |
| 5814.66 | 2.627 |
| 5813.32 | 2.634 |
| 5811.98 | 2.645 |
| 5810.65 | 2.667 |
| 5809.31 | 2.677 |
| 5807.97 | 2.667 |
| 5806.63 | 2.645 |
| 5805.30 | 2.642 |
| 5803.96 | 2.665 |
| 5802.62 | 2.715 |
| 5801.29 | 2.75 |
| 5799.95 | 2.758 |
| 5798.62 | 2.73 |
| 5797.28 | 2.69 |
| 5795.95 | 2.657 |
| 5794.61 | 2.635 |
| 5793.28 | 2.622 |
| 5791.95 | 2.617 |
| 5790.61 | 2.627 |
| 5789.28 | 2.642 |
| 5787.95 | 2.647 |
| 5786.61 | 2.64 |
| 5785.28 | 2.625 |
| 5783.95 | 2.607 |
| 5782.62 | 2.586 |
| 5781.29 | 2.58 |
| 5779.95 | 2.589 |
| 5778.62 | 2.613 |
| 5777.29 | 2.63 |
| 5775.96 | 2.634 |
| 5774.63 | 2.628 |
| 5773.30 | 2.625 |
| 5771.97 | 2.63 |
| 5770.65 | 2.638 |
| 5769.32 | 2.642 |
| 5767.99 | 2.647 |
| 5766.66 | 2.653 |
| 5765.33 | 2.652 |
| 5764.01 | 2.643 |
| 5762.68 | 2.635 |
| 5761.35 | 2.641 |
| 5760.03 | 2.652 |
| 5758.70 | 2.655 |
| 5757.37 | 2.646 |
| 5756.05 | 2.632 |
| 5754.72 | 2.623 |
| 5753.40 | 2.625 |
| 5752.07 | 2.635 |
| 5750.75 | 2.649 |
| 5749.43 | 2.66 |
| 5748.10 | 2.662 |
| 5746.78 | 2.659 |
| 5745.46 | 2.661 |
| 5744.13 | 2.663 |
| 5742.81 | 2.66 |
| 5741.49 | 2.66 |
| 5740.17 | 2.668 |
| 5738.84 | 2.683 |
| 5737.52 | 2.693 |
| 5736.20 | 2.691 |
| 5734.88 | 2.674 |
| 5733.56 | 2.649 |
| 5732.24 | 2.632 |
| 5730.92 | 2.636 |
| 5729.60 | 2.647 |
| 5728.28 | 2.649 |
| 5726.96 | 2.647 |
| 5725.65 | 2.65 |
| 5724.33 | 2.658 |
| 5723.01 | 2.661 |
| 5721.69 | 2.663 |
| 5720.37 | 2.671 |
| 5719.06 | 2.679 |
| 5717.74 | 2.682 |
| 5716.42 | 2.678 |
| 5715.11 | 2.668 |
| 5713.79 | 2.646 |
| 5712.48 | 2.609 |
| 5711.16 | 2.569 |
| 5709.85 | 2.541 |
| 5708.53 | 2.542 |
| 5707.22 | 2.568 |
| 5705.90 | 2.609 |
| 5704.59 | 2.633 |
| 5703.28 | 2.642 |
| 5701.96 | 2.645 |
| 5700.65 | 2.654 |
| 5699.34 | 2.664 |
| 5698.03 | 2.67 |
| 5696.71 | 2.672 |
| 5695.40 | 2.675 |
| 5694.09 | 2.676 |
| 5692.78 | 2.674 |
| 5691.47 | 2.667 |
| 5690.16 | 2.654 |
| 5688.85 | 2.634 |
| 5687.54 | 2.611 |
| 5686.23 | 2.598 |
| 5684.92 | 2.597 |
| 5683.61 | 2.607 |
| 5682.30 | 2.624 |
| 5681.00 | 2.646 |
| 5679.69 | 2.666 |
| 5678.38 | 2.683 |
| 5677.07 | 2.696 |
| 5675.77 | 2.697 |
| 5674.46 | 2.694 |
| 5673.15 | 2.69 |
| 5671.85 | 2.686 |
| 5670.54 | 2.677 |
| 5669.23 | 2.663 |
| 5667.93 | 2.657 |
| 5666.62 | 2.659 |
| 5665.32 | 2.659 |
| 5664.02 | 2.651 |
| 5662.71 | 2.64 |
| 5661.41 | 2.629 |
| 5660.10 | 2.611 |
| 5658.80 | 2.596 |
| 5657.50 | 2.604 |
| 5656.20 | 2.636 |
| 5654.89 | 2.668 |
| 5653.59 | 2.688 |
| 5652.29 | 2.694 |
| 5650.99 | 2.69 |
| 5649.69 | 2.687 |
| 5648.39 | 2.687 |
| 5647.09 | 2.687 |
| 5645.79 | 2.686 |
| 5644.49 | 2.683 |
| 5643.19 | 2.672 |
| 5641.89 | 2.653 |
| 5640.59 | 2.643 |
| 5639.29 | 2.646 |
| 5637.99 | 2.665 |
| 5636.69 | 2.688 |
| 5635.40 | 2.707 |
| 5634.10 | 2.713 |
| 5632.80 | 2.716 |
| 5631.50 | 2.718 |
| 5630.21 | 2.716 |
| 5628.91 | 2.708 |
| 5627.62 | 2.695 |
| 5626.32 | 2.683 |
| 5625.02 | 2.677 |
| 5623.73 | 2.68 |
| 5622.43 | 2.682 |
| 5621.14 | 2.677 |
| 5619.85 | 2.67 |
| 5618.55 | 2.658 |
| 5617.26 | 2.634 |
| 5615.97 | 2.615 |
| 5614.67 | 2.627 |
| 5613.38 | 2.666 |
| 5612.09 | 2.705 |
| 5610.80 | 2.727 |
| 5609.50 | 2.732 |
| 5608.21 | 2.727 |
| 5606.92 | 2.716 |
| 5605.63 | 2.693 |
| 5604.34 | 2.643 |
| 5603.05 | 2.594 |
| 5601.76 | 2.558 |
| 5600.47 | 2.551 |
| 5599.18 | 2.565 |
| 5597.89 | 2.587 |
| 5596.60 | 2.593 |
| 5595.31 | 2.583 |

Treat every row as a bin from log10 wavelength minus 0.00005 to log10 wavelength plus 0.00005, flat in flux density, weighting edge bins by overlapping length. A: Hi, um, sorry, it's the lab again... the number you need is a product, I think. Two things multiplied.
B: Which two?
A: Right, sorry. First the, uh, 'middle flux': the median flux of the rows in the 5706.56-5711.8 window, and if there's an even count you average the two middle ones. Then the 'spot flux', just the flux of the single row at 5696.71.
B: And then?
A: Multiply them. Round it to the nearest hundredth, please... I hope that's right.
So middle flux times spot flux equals 6.83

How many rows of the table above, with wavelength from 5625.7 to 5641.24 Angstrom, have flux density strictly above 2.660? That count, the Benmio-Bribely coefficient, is 10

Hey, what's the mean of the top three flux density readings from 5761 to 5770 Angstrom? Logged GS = 2.65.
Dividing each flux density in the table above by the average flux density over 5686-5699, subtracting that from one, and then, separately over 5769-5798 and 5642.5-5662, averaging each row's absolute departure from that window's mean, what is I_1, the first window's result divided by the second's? 0.54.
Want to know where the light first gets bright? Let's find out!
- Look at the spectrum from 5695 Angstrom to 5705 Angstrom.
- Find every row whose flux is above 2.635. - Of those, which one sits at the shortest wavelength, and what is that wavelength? 5695.40 Angstrom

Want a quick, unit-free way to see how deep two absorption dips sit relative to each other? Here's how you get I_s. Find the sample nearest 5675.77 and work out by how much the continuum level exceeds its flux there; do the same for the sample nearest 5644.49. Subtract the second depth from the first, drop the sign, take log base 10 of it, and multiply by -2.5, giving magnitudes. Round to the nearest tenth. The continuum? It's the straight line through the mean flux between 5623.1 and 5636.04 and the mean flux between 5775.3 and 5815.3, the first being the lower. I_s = 4.1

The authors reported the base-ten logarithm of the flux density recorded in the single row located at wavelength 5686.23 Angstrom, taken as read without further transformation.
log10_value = 0.415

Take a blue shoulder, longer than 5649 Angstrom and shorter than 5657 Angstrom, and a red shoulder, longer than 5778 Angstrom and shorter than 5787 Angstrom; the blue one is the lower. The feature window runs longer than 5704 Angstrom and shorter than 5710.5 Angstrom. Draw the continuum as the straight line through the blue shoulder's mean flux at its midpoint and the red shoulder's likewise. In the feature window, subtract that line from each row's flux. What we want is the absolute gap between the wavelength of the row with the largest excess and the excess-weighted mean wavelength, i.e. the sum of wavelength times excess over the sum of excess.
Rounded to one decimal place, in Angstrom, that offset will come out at 3.6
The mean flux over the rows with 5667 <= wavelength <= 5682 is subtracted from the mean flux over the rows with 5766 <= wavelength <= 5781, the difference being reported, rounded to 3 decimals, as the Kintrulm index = -0.048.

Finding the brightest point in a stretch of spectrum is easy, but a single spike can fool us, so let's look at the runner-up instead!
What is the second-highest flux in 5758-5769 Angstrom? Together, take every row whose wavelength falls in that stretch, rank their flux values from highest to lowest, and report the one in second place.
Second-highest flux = 2.653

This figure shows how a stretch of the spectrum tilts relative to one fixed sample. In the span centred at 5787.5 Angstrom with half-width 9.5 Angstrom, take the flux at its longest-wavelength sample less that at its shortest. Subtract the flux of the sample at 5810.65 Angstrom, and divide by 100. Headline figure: -0.0262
